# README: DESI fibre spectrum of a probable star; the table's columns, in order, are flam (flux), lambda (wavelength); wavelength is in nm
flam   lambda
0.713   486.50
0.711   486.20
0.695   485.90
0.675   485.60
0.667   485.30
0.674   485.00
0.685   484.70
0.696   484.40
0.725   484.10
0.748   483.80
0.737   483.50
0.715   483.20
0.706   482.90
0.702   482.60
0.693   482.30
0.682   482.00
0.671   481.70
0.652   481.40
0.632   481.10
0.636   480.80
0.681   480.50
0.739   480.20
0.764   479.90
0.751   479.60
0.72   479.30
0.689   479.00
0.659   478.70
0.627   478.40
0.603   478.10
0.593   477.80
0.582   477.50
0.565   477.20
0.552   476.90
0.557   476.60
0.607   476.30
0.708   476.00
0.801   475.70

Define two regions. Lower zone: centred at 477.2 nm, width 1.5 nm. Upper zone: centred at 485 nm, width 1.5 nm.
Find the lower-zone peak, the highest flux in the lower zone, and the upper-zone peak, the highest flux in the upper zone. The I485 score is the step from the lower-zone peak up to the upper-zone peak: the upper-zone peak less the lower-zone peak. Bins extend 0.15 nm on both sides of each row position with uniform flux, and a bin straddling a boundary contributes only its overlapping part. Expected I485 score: 0.10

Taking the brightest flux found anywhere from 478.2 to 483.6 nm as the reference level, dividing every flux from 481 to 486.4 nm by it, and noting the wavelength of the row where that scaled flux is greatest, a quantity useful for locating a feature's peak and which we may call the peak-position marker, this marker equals 483.80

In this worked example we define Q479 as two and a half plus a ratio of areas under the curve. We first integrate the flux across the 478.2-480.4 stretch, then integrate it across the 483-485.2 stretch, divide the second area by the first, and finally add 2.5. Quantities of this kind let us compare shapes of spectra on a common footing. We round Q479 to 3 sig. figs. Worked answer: 3.51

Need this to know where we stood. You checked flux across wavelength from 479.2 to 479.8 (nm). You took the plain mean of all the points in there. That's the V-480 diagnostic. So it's 0.74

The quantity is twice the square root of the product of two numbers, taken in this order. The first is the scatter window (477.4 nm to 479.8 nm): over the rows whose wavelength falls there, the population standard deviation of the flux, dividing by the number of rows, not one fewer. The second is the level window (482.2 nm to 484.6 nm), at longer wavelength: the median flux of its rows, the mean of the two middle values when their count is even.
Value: 0.41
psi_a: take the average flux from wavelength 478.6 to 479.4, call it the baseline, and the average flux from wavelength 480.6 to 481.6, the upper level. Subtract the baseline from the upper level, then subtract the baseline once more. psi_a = -0.74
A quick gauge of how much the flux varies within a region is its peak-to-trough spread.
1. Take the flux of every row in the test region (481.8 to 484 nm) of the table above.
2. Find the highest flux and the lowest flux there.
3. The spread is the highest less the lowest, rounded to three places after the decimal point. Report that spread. 0.066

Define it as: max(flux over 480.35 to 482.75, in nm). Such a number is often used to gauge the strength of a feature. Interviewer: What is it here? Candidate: 0.702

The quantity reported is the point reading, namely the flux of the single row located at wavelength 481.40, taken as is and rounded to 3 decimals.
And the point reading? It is 0.652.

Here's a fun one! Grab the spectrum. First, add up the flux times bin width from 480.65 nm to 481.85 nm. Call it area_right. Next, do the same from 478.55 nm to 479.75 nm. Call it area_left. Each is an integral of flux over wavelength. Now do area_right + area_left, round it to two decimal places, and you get 1.62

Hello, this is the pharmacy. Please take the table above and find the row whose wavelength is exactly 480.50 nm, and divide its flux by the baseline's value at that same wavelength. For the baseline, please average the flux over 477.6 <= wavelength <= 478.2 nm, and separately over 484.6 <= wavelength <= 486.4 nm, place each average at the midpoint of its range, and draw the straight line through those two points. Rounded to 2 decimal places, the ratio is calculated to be 1.09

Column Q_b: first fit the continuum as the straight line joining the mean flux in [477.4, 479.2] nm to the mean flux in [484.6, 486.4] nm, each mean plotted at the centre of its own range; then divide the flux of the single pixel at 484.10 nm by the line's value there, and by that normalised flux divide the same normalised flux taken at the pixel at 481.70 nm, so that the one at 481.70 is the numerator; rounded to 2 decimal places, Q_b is 0.95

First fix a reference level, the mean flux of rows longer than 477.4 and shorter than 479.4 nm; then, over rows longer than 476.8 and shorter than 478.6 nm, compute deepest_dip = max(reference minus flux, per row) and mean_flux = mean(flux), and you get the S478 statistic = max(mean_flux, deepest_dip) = 0.59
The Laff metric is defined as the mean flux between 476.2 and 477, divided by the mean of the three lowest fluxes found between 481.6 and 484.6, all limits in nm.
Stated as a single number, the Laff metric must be 0.84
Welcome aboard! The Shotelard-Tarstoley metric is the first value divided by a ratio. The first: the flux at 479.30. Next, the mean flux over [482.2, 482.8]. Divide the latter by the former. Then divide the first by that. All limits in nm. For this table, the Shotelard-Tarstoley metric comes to 0.74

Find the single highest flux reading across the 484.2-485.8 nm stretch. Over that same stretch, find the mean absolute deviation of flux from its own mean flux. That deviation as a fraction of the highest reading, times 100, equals 1.3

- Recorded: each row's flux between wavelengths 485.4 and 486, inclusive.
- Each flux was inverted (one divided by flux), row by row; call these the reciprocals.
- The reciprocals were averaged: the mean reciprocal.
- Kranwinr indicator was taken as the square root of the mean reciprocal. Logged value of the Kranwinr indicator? 1.21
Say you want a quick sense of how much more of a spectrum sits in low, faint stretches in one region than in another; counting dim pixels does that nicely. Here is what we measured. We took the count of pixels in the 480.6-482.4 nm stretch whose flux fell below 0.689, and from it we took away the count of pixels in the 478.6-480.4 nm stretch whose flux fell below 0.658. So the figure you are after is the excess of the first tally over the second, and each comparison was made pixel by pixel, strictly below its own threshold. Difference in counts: 5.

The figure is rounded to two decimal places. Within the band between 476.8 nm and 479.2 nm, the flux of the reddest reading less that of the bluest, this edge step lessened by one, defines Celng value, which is -0.86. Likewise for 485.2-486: -0.97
